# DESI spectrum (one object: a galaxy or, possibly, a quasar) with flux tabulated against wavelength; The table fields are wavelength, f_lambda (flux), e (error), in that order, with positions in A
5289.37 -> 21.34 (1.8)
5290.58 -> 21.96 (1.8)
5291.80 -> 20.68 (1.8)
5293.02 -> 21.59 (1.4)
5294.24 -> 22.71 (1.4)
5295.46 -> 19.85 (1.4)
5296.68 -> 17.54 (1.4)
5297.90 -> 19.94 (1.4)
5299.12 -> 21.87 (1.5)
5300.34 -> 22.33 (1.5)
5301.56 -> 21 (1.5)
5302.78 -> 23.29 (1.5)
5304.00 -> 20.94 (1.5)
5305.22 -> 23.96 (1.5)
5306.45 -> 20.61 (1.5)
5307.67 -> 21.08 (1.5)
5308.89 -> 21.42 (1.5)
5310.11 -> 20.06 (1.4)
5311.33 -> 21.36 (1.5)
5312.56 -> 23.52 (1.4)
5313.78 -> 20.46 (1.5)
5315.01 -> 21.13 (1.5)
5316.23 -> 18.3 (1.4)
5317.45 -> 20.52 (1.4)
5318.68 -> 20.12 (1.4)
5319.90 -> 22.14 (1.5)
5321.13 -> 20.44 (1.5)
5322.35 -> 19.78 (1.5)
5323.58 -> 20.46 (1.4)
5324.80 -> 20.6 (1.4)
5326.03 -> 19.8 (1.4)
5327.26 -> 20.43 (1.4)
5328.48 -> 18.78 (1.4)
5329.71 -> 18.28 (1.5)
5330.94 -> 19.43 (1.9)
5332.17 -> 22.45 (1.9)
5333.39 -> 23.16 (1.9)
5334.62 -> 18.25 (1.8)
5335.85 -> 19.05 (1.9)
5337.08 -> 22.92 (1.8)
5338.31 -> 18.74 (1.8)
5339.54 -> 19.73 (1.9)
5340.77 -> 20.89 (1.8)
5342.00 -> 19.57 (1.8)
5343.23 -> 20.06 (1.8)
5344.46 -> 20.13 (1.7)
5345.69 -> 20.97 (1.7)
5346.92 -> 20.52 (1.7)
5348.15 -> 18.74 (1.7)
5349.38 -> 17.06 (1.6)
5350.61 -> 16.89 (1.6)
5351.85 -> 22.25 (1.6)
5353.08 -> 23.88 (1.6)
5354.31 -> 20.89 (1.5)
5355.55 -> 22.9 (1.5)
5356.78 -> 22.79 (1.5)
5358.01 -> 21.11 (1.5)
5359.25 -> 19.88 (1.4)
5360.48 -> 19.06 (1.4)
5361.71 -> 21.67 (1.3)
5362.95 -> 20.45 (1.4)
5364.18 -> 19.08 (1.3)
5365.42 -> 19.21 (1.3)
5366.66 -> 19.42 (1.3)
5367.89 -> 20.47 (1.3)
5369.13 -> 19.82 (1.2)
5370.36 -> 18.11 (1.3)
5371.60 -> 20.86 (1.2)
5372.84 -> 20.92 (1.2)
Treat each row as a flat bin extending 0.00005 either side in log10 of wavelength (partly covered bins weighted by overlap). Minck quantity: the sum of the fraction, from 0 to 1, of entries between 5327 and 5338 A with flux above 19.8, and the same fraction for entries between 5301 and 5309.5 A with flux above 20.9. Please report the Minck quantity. 1.3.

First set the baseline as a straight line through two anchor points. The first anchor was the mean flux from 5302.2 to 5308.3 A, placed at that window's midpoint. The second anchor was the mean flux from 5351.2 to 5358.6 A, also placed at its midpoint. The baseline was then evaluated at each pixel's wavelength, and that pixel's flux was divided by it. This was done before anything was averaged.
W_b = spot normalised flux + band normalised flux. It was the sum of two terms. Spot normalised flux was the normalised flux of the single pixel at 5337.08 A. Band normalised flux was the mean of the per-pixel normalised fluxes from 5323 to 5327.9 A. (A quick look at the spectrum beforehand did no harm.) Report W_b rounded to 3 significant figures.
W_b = 1.95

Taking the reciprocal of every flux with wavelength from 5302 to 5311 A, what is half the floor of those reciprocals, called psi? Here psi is 0.0209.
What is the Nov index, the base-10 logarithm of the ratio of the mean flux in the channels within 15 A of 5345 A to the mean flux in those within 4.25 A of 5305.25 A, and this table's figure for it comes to -0.026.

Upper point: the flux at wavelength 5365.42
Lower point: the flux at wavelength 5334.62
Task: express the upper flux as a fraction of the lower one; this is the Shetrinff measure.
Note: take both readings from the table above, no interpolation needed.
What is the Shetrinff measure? 1.05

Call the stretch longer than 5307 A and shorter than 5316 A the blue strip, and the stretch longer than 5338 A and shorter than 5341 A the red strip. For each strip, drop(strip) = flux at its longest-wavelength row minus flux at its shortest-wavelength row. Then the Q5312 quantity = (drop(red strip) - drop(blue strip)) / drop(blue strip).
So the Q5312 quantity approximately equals 42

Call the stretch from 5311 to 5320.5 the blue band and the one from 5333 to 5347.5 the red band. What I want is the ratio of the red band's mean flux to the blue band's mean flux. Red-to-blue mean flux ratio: 0.97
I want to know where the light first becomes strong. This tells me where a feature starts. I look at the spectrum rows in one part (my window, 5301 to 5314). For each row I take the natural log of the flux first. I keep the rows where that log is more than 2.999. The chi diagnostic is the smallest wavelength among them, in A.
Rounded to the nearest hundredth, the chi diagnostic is 5301.56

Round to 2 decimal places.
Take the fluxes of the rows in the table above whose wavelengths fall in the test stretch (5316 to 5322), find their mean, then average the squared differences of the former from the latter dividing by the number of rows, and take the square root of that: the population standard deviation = 1.22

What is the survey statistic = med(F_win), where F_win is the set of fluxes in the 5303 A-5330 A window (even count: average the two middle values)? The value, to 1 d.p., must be 20.5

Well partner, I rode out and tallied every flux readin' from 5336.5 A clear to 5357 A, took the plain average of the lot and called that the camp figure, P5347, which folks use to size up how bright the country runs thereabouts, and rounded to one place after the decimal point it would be 20.5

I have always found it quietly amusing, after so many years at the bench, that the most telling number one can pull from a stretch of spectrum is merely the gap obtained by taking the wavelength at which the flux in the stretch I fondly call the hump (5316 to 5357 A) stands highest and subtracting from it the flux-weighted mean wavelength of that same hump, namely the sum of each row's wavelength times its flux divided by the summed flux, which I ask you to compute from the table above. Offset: 16.4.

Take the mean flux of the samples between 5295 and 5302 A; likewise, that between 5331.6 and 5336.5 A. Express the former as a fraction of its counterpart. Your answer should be 0.985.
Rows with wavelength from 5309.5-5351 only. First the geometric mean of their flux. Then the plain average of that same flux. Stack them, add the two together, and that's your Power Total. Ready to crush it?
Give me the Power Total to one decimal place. 40.2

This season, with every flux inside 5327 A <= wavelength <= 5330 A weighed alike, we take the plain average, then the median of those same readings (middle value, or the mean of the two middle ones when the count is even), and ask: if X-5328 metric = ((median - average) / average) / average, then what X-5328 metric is -0.0010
